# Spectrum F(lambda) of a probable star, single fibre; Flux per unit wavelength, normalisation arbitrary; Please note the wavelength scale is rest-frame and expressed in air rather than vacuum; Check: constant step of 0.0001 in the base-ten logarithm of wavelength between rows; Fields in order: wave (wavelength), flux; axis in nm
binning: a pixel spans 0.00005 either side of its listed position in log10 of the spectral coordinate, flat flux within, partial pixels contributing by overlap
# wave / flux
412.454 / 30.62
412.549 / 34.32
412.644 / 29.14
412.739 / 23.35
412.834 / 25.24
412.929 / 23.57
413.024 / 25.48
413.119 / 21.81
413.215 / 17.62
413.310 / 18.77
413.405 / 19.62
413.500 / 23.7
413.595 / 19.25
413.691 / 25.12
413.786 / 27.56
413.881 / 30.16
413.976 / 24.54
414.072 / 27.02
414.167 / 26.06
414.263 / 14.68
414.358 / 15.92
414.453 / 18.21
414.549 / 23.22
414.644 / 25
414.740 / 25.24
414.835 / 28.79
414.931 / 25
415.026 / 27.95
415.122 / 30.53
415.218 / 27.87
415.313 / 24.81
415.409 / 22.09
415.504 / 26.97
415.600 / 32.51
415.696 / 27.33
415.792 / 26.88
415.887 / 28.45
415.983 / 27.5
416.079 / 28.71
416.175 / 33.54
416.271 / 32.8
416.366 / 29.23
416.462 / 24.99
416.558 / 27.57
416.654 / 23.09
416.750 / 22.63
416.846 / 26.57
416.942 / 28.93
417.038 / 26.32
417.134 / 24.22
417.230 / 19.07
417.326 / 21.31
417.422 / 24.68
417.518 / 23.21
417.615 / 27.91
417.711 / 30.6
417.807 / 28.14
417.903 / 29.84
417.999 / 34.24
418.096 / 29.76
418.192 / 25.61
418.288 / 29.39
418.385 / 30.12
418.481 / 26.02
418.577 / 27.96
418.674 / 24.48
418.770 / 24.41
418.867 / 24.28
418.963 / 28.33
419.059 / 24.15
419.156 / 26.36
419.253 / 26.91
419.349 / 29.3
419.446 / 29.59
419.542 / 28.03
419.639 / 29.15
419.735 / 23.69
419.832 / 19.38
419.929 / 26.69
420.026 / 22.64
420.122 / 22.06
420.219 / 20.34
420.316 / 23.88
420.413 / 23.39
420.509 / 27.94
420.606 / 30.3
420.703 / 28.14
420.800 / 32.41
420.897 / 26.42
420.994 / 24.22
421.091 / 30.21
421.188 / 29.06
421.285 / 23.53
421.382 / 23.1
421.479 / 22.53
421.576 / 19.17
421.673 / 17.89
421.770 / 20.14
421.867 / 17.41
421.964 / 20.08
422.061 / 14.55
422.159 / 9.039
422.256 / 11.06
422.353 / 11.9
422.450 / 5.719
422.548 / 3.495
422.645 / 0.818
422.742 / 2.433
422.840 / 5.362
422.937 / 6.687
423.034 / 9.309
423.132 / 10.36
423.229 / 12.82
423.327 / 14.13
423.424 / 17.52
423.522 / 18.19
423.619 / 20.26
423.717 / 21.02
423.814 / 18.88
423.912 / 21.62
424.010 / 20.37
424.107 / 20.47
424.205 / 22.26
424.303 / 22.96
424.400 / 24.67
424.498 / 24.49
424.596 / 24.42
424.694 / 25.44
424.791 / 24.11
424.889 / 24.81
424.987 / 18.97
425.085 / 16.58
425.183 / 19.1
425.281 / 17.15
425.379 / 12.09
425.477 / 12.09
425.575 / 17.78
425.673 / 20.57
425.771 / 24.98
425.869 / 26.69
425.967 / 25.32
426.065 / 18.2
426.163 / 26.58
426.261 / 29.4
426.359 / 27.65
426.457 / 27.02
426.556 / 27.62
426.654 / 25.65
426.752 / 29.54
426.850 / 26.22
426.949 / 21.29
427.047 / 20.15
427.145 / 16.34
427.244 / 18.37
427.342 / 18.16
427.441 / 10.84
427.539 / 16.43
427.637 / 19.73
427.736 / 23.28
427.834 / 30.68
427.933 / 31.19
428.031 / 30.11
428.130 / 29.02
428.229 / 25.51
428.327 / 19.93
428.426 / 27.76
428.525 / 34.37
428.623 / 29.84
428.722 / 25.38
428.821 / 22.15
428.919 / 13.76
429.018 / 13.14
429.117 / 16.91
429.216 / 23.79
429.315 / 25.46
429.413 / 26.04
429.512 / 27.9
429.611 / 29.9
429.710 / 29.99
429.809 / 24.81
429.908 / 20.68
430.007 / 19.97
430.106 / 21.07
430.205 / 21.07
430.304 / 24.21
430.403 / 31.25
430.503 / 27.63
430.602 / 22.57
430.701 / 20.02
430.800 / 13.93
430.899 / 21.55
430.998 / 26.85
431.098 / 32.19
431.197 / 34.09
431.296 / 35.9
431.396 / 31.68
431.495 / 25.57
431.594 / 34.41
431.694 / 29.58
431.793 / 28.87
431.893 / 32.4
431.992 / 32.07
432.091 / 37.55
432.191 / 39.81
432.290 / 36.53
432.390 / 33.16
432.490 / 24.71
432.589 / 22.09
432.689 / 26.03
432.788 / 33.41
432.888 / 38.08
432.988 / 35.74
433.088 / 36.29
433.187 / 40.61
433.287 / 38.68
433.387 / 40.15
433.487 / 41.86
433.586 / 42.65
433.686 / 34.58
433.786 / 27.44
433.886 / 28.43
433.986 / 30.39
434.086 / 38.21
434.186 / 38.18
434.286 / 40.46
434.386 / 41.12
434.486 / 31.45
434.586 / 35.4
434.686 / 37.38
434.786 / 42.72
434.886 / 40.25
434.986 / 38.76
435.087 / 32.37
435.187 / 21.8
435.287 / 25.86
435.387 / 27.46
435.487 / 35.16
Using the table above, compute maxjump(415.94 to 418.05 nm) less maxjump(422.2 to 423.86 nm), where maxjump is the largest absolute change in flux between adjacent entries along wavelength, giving -1.0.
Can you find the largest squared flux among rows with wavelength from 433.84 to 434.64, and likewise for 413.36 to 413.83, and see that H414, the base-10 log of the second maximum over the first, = -0.35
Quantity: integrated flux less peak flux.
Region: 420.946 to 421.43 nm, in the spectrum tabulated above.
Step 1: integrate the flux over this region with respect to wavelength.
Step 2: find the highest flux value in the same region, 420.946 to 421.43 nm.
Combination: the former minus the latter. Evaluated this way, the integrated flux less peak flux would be -17.6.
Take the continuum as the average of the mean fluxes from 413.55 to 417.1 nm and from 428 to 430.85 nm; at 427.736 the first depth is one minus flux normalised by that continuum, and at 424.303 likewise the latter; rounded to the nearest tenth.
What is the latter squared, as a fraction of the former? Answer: 0.1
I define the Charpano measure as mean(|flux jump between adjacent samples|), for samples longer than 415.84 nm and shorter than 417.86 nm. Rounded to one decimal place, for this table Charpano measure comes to 2.8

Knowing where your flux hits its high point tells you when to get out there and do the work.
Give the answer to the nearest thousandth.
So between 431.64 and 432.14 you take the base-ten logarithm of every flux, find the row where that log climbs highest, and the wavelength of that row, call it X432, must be 432.091 nm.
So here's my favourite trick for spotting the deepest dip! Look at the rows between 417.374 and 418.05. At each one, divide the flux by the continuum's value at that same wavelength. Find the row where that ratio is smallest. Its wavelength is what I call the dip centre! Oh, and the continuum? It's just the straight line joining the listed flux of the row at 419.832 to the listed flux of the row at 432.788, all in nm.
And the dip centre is 417.518 nm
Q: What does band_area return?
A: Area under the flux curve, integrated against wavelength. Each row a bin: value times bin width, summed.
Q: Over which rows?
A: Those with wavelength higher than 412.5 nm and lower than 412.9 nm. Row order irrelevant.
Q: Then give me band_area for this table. 11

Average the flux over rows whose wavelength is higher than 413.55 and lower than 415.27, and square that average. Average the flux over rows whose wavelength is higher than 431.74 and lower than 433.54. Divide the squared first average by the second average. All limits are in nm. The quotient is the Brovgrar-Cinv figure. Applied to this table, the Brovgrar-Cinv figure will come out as 17.6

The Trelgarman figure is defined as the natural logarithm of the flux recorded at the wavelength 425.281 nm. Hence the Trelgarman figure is 2.8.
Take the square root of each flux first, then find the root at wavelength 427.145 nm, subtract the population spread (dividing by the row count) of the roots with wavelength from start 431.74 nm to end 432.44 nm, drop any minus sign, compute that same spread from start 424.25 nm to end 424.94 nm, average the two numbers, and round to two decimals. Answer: 1.91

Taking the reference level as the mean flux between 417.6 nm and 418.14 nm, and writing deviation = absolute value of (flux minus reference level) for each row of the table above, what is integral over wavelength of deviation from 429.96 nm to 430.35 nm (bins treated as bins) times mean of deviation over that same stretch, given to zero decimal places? 29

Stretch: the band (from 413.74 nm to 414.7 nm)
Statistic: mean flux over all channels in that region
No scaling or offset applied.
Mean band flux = 23.2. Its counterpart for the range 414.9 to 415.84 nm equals 27.2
